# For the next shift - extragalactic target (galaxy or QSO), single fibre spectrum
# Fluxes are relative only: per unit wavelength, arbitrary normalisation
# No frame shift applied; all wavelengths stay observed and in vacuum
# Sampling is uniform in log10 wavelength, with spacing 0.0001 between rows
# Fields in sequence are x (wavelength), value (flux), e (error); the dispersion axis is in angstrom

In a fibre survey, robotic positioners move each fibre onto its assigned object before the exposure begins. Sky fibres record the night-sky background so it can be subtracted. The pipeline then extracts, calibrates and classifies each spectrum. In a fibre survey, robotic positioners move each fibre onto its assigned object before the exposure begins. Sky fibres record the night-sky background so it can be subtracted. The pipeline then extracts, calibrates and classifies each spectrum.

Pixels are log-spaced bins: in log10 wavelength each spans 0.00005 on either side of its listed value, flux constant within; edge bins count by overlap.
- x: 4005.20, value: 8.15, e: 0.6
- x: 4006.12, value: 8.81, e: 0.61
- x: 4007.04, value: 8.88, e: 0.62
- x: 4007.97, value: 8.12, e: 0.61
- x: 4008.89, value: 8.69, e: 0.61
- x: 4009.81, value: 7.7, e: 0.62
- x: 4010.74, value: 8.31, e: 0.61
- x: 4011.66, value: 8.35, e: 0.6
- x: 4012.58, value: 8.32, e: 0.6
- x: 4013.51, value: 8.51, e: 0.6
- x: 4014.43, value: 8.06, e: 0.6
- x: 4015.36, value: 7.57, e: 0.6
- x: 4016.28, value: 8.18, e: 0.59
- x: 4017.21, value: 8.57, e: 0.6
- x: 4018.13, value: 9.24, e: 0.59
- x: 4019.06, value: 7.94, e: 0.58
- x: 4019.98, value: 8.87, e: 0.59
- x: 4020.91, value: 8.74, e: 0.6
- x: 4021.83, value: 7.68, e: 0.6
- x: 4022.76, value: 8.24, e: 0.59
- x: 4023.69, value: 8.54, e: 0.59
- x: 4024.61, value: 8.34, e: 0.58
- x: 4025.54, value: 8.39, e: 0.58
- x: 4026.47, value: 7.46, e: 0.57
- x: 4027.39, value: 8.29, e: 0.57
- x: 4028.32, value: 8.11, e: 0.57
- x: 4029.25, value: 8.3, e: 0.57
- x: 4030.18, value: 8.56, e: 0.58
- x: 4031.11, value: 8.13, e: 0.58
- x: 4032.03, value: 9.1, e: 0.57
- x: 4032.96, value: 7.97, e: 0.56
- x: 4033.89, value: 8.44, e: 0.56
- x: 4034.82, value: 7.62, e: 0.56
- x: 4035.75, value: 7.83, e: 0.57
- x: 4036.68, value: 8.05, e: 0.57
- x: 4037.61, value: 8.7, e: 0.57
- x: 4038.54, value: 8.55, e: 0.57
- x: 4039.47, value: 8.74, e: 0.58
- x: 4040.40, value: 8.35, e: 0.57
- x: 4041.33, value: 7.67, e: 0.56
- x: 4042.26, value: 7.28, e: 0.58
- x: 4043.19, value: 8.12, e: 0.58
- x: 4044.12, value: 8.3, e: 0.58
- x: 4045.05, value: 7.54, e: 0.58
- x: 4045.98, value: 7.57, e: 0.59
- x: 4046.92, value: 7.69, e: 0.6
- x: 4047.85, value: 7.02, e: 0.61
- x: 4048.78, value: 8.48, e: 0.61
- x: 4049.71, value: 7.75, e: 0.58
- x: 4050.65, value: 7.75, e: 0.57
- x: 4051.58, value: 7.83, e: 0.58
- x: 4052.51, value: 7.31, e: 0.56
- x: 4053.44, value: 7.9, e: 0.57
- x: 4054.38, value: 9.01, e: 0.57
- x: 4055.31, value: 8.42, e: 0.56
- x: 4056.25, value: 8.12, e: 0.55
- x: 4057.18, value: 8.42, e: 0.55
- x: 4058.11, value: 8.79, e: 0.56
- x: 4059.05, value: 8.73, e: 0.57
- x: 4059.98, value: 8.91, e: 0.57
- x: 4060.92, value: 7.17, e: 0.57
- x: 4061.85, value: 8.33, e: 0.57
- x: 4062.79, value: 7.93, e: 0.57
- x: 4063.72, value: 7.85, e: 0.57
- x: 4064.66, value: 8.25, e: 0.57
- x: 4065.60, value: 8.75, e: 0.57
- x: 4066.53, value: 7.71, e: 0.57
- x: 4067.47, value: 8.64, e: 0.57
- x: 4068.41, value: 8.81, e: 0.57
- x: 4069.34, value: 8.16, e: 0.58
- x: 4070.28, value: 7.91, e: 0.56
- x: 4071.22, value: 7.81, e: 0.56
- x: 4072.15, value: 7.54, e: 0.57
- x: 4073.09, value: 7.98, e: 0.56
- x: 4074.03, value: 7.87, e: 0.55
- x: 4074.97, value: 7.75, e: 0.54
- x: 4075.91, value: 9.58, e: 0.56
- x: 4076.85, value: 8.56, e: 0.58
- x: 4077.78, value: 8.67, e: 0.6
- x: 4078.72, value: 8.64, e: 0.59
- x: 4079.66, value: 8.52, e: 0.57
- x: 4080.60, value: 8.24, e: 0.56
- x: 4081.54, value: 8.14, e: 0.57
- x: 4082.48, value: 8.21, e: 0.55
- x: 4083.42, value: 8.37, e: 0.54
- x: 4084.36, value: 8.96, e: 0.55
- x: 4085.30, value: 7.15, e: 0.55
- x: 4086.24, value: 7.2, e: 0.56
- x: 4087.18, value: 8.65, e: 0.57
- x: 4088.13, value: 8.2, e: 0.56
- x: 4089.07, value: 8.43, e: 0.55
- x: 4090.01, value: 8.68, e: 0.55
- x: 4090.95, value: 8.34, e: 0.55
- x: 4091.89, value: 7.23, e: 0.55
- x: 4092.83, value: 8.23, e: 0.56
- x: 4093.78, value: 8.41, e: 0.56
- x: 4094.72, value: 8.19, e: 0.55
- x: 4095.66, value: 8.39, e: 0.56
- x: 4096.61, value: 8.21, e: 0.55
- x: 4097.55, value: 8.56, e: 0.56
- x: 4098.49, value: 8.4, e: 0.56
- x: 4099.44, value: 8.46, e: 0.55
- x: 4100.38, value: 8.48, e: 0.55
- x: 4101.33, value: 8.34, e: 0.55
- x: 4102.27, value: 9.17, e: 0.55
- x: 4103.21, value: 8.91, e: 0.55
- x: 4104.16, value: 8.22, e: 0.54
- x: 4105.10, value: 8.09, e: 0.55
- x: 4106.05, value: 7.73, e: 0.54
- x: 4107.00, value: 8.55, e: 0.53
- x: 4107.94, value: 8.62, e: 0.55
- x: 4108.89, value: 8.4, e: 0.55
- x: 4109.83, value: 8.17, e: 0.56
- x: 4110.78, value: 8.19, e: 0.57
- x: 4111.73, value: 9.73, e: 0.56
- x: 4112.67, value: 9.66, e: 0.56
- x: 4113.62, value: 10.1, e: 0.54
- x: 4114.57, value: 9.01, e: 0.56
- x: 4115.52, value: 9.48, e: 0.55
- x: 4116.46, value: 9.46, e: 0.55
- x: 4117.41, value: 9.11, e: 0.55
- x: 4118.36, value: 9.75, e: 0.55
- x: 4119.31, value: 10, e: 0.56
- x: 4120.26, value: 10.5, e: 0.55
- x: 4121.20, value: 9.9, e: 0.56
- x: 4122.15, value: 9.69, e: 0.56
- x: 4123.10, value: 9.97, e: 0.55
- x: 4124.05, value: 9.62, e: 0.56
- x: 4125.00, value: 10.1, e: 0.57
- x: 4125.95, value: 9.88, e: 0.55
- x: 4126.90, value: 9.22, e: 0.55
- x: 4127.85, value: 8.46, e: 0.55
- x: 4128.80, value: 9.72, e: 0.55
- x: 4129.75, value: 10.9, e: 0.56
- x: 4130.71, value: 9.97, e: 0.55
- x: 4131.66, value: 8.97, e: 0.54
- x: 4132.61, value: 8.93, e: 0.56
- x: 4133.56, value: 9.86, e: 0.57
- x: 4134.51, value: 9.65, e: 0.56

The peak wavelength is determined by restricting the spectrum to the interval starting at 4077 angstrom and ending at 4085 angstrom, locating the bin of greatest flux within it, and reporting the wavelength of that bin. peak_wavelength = 4084.36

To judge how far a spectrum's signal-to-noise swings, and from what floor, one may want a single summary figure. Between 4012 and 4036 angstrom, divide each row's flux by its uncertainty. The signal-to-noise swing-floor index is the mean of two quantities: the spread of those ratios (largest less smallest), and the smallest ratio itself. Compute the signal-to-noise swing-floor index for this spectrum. 7.98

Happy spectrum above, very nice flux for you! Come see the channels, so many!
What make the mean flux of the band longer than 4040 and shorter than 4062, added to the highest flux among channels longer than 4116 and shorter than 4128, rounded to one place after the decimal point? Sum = 18.5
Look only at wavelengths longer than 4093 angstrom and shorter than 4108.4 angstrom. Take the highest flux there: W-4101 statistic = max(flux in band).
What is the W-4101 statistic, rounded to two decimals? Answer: 9.17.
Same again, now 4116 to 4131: 10.90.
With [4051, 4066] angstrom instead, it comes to 9.01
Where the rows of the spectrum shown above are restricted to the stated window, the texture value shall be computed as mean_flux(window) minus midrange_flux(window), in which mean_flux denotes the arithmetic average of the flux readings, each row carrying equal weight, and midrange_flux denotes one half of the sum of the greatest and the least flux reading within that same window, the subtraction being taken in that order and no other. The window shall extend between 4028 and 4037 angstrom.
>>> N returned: -0.15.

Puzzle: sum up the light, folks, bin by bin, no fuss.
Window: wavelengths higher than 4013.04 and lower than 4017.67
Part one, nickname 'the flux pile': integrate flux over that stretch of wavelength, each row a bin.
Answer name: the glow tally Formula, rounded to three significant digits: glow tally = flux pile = 37.8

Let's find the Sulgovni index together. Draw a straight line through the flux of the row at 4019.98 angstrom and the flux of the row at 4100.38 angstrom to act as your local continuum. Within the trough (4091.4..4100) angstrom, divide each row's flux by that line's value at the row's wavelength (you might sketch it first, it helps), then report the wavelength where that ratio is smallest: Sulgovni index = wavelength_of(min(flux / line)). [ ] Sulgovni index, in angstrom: 4091.89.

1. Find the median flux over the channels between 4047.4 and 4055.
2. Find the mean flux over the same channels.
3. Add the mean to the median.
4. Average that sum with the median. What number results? 11.7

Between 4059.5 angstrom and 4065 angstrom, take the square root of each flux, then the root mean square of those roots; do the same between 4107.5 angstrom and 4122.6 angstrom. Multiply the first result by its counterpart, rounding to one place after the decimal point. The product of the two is 8.7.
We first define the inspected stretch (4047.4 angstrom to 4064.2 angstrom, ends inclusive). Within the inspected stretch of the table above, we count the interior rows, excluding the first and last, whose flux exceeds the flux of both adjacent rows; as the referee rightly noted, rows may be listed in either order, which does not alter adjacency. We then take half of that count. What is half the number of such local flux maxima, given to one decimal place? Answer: 3.0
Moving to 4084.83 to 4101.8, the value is 3.0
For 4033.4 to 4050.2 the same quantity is 2.5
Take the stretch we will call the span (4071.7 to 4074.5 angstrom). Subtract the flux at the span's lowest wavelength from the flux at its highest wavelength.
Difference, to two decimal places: 0.33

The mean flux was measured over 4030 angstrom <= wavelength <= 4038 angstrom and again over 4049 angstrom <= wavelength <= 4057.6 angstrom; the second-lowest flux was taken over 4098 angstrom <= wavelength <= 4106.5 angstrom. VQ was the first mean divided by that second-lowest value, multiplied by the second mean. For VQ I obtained 8.23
